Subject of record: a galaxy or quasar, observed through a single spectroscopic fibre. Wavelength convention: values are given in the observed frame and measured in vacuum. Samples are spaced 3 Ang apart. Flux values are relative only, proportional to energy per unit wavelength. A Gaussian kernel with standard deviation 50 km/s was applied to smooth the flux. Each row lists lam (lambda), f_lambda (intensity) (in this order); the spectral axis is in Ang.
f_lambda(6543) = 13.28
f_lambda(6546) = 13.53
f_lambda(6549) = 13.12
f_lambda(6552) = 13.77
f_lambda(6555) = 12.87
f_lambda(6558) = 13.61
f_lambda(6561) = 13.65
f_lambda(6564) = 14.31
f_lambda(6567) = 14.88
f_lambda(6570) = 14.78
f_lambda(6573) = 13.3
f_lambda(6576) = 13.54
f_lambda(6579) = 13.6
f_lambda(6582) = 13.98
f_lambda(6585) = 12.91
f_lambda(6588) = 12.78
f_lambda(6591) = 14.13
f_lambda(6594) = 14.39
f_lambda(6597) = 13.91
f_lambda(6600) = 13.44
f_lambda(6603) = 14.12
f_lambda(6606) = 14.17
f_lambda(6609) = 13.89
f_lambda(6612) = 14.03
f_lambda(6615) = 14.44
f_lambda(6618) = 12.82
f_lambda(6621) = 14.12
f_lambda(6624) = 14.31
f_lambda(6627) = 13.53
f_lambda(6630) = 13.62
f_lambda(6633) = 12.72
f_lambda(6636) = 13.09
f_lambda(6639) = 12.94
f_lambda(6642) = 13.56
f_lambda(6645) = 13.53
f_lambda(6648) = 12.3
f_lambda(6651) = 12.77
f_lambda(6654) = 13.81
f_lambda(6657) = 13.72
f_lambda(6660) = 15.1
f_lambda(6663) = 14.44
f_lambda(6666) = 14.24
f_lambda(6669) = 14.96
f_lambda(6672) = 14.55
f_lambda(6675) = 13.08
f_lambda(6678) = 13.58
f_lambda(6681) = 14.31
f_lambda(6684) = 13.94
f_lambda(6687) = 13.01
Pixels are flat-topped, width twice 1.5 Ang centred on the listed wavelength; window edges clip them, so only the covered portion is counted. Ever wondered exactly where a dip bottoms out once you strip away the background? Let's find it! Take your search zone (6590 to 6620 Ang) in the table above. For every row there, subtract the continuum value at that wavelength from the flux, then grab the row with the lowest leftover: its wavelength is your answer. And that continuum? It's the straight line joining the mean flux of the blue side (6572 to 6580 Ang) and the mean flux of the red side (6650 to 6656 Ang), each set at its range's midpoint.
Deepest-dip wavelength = 6618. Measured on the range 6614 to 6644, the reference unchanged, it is 6633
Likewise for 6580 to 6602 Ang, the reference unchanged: 6588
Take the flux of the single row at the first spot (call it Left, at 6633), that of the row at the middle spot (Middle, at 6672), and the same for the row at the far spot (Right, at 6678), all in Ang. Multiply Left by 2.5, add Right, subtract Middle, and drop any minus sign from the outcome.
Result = 30.8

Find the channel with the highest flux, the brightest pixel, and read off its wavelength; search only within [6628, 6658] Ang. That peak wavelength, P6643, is 6654 Ang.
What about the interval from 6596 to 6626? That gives 6615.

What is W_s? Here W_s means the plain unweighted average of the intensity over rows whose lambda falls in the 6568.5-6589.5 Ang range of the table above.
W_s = 13.6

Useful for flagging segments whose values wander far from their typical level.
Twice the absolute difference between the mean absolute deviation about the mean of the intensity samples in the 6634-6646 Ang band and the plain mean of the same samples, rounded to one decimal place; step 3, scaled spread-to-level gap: 26.0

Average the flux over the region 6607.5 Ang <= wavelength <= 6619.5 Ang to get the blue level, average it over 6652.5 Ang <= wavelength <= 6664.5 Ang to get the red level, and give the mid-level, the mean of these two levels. 14.0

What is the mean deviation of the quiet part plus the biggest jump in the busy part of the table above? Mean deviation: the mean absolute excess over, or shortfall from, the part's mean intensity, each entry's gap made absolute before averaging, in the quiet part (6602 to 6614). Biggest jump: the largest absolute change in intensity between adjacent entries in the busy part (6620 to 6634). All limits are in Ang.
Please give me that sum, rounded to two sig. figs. 0.99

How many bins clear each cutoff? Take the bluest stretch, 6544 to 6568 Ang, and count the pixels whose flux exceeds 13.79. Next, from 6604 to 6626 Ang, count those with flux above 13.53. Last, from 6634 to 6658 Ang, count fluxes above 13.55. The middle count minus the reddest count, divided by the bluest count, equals 1.5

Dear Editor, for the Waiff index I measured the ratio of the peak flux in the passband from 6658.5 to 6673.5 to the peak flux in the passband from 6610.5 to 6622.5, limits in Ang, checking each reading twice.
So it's 1.05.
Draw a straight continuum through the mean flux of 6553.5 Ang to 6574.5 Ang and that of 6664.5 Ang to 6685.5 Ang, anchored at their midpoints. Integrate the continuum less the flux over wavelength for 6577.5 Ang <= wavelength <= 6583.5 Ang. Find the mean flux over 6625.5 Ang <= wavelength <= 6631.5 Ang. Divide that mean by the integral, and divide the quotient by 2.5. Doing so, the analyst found 6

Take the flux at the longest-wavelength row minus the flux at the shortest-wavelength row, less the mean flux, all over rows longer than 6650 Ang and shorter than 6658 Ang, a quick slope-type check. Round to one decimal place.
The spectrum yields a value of -12.5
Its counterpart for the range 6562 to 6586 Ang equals -15.3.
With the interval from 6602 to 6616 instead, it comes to -13.8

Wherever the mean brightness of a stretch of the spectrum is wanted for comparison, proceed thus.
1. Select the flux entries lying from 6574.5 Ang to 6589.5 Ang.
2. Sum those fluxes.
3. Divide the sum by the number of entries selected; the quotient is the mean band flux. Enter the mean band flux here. 13.4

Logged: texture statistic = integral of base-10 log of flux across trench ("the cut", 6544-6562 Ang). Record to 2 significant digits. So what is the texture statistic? 20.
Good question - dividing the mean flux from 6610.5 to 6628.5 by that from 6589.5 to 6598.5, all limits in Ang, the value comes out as 0.98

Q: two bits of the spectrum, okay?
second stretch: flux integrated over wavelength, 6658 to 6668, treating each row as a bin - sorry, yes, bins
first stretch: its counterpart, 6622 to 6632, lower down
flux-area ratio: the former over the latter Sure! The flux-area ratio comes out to 1.1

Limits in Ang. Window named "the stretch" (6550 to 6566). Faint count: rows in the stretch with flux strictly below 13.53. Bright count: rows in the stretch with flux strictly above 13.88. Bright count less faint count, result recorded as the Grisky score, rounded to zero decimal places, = 0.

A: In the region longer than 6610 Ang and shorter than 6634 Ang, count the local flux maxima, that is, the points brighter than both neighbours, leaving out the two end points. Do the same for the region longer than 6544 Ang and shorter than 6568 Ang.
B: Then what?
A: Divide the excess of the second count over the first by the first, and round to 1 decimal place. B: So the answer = -0.7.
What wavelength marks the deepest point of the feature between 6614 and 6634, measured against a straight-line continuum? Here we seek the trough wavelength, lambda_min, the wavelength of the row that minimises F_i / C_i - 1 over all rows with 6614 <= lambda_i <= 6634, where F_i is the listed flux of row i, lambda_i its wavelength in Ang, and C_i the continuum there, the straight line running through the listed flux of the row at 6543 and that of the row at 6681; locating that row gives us 6633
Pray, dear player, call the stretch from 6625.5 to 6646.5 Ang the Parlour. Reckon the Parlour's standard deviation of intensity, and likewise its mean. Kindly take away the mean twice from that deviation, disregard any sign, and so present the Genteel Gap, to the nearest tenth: 26.2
